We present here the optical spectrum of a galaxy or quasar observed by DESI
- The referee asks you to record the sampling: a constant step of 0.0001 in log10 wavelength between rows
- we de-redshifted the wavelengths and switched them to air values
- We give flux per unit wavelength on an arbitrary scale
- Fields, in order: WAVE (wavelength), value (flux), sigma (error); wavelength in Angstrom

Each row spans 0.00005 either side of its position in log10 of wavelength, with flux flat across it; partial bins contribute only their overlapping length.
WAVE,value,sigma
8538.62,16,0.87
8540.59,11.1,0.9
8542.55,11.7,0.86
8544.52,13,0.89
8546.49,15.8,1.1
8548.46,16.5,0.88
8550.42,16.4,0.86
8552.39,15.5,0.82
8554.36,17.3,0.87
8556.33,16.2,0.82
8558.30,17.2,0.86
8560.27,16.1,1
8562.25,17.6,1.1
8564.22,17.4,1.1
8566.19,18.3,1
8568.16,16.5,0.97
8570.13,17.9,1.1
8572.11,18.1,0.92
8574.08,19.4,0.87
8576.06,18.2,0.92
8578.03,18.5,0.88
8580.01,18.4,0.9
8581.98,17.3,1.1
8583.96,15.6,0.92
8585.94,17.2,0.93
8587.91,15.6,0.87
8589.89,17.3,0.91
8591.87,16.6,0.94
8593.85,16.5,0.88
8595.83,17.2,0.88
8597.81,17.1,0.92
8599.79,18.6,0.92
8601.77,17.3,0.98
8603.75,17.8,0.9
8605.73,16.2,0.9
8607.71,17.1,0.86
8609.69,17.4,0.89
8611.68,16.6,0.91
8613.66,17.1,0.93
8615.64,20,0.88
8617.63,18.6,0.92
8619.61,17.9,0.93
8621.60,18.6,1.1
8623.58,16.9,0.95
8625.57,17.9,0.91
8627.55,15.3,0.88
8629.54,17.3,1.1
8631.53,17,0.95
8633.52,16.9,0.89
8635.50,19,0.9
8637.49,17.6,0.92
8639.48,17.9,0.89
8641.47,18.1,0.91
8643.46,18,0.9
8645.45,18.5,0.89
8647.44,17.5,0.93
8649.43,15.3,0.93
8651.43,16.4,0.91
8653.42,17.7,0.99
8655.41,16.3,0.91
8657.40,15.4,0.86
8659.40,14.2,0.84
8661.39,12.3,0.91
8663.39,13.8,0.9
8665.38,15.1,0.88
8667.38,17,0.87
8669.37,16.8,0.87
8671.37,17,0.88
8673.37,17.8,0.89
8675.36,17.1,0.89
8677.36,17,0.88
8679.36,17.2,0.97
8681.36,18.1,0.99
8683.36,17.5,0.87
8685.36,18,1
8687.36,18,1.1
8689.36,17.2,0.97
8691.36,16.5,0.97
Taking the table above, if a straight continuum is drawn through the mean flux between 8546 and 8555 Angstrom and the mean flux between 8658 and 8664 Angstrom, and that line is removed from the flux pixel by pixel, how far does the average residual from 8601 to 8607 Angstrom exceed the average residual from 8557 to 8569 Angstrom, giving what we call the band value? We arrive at 1.0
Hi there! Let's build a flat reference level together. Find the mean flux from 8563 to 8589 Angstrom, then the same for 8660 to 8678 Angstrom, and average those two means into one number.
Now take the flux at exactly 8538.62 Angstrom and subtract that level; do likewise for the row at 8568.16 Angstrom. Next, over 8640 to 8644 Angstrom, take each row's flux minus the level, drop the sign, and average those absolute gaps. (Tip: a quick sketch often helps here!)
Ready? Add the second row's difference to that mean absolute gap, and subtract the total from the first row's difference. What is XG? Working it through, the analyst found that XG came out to -1.8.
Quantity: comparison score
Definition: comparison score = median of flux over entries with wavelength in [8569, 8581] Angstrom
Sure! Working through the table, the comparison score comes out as 18.3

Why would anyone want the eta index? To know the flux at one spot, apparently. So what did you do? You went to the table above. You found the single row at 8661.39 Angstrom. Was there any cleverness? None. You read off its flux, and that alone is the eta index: 12.3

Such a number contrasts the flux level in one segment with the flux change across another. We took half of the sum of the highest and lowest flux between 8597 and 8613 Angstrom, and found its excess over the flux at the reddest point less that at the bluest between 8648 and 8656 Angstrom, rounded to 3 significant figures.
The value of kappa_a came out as 16.4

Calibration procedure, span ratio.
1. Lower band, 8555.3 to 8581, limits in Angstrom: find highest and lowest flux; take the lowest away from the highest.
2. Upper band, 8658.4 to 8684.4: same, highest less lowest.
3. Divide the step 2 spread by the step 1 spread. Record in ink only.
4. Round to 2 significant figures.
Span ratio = 1.8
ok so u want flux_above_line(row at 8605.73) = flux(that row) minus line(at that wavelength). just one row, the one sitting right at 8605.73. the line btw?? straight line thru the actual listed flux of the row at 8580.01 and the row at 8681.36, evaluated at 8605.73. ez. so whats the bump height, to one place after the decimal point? -2.1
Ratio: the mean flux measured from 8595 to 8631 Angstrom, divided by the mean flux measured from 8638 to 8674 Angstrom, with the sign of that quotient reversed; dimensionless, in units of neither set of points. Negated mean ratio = -1.07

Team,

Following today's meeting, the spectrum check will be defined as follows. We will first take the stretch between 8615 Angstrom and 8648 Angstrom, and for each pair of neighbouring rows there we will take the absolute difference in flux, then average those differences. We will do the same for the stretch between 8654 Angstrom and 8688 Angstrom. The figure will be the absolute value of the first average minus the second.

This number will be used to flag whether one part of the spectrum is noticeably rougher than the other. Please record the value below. 0.20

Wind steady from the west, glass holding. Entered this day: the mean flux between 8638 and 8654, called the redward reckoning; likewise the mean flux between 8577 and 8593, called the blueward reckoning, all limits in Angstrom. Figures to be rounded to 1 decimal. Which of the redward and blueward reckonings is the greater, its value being 17.4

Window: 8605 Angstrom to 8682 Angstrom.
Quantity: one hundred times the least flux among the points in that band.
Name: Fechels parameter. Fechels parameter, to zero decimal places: 1230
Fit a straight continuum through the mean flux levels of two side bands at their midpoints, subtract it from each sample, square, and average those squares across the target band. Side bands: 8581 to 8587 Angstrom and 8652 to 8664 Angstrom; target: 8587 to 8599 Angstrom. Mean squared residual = 0.5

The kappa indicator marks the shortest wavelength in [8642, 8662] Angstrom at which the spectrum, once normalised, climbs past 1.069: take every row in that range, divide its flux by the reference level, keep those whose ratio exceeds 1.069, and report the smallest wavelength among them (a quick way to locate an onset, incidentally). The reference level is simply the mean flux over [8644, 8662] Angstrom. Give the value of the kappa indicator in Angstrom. 8643.46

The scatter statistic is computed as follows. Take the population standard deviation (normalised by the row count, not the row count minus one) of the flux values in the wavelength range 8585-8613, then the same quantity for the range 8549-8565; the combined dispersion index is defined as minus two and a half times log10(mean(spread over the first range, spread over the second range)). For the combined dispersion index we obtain 0.38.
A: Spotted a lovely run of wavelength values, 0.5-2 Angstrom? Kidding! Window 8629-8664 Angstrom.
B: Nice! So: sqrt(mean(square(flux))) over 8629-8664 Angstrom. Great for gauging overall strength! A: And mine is 16.7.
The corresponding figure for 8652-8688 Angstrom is 16.5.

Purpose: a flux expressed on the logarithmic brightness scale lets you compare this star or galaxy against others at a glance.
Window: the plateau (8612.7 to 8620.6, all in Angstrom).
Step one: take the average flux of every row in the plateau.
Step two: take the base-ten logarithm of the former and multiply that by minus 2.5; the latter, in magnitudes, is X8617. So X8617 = -3.16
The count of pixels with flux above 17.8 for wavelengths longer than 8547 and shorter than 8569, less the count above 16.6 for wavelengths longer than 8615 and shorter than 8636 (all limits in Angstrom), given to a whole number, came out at -9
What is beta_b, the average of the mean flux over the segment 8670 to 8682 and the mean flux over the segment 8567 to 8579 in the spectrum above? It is 17.7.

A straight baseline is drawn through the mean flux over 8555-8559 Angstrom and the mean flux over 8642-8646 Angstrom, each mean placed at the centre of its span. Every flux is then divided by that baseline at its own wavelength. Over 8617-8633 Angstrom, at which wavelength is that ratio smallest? 8627.55 Angstrom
